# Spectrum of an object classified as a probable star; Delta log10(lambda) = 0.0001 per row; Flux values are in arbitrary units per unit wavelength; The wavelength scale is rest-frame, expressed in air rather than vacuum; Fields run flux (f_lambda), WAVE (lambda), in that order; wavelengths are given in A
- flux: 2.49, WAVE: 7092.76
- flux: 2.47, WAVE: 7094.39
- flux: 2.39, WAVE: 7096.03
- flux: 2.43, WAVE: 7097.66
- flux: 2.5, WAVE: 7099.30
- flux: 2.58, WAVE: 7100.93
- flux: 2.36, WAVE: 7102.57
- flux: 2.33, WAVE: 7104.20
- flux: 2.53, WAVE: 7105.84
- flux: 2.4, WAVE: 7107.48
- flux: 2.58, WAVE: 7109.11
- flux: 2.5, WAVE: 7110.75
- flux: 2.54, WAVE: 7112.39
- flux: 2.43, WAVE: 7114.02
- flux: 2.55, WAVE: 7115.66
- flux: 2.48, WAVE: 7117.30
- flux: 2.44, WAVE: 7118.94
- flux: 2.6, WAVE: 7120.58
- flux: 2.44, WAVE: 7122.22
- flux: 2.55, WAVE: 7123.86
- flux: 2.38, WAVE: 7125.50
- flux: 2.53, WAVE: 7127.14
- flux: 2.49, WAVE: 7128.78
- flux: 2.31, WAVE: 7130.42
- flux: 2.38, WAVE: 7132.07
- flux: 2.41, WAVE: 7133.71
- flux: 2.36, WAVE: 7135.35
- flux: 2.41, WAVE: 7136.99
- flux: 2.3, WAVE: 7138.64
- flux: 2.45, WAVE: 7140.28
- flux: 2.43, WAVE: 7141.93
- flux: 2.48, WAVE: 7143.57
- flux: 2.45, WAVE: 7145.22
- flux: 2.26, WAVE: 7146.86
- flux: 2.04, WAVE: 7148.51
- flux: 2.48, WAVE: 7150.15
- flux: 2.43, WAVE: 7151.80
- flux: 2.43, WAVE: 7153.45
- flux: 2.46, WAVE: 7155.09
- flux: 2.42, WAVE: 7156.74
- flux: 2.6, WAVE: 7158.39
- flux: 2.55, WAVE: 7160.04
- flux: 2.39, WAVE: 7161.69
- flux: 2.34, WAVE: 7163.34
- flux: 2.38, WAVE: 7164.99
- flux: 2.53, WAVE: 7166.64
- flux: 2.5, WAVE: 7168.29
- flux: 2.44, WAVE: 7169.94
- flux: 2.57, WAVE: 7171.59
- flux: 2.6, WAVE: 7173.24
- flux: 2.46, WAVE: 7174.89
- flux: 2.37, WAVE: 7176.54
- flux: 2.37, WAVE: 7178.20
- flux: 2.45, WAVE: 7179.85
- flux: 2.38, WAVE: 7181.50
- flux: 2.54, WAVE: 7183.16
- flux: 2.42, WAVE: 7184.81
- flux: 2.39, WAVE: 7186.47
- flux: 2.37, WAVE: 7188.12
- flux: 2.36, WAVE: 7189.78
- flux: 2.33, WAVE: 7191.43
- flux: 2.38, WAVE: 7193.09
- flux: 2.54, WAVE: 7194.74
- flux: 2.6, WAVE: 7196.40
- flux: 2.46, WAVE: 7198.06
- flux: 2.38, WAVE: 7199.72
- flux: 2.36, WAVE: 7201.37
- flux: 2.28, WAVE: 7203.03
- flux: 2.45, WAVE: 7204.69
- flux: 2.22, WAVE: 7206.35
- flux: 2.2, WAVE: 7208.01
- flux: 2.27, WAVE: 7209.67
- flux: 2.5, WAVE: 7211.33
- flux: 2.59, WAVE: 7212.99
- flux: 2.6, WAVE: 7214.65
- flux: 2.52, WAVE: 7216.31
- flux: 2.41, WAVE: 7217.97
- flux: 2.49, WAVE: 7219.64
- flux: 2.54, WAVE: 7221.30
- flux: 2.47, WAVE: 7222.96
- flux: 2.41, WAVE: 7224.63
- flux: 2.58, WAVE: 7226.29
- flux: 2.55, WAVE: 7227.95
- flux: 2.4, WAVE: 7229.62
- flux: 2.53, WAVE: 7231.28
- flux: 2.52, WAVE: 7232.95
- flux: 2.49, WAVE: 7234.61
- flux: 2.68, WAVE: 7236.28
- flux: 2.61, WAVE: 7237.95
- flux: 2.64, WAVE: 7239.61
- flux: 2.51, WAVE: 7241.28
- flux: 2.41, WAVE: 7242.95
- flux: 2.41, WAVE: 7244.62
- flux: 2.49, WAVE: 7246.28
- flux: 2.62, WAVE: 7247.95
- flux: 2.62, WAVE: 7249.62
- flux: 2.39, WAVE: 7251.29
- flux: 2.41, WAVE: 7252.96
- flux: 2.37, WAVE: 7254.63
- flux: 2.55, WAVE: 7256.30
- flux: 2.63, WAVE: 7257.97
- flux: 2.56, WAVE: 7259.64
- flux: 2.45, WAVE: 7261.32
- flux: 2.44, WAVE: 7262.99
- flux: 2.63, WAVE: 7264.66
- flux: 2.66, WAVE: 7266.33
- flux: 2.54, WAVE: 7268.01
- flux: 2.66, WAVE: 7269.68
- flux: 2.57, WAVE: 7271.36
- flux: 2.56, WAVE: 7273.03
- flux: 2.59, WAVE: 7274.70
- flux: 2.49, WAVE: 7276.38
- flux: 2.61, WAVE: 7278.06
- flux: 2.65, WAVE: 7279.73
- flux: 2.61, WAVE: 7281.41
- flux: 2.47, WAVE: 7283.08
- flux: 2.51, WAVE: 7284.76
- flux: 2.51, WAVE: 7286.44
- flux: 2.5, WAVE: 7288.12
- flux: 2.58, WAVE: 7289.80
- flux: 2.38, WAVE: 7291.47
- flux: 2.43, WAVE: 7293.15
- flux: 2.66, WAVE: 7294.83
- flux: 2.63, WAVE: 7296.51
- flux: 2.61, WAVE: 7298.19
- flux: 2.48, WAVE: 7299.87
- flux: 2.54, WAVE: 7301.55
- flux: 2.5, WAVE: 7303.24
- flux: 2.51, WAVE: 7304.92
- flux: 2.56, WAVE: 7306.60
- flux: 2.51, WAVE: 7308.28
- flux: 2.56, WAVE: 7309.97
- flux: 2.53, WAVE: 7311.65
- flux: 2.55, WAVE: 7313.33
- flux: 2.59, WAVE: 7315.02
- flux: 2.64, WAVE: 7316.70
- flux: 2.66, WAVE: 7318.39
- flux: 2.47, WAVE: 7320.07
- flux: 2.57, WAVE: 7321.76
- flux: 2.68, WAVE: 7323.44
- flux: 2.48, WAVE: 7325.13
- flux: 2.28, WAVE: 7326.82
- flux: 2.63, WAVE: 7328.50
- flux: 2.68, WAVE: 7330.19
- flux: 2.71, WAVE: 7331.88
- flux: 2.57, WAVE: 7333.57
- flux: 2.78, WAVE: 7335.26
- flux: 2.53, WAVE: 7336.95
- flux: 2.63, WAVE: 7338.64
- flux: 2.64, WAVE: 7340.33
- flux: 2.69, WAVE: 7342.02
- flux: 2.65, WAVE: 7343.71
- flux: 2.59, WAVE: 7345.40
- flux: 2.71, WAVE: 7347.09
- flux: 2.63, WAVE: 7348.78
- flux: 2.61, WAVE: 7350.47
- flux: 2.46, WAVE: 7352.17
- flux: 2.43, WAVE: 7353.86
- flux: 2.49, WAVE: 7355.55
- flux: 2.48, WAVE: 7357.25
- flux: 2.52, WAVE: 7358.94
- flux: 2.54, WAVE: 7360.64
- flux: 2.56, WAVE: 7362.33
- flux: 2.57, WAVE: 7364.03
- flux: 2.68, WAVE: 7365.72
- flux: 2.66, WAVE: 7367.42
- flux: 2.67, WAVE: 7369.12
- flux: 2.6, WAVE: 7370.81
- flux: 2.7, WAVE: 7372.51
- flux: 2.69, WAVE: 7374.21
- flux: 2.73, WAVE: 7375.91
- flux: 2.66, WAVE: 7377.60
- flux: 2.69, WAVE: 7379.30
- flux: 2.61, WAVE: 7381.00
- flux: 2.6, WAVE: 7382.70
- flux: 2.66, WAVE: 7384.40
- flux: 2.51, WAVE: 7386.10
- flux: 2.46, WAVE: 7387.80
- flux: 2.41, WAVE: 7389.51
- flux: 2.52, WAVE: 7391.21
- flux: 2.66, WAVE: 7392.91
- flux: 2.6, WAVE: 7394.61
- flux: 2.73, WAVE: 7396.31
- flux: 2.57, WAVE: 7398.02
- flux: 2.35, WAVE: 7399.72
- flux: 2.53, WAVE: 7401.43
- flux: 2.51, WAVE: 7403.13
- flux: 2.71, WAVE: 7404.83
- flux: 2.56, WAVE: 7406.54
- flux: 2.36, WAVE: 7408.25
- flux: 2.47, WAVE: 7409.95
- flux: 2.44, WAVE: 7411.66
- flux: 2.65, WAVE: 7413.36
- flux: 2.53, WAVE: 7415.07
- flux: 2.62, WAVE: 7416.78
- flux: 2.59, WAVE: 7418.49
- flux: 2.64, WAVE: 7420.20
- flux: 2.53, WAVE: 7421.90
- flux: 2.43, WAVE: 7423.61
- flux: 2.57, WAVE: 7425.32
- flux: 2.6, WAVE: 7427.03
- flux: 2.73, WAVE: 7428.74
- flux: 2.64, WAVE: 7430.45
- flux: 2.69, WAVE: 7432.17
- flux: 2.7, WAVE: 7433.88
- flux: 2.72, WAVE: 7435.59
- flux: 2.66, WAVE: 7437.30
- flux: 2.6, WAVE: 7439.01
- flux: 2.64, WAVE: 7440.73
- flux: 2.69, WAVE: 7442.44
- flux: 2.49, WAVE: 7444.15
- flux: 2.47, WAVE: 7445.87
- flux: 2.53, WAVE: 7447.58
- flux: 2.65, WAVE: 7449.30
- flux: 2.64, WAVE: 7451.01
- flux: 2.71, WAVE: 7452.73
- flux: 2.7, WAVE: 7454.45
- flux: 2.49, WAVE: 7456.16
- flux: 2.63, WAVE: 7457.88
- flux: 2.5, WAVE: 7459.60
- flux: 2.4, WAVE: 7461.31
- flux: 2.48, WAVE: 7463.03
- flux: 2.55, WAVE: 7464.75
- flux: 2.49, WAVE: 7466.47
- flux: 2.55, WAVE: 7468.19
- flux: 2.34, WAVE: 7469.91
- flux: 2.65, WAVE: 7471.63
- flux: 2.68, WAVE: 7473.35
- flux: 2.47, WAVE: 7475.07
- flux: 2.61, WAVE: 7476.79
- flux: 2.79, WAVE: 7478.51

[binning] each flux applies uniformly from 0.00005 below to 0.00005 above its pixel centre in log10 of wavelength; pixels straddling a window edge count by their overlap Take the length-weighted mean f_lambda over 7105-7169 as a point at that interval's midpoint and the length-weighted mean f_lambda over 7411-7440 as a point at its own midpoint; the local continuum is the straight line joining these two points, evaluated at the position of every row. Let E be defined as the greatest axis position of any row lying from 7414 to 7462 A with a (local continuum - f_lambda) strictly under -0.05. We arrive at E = 7454.45 A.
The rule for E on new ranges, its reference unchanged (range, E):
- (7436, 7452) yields 7442.44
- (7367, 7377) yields 7375.91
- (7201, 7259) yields 7257.97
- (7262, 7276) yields 7274.70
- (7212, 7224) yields 7214.65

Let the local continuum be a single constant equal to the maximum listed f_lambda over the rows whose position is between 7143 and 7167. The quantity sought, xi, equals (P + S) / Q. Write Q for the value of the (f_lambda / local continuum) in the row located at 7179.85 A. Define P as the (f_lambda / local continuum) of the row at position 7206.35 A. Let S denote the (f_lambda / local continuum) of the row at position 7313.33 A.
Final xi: 1.95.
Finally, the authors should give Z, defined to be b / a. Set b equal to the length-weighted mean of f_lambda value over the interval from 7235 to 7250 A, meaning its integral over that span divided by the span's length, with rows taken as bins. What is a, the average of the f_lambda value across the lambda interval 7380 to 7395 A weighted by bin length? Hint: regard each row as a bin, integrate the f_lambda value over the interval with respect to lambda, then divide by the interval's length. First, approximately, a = 2.56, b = 2.55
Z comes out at 1.00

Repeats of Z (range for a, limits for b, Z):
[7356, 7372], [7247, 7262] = 0.97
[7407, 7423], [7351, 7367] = 1.00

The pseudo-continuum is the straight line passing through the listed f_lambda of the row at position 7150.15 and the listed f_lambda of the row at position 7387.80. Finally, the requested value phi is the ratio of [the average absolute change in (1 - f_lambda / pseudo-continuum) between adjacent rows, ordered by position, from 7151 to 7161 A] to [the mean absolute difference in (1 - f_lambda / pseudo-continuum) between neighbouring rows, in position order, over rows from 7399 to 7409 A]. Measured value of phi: 0.4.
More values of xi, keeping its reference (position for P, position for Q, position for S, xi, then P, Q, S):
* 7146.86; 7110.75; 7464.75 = 1.92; 0.87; 0.96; 0.98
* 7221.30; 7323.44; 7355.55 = 1.88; 0.98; 1.03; 0.96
